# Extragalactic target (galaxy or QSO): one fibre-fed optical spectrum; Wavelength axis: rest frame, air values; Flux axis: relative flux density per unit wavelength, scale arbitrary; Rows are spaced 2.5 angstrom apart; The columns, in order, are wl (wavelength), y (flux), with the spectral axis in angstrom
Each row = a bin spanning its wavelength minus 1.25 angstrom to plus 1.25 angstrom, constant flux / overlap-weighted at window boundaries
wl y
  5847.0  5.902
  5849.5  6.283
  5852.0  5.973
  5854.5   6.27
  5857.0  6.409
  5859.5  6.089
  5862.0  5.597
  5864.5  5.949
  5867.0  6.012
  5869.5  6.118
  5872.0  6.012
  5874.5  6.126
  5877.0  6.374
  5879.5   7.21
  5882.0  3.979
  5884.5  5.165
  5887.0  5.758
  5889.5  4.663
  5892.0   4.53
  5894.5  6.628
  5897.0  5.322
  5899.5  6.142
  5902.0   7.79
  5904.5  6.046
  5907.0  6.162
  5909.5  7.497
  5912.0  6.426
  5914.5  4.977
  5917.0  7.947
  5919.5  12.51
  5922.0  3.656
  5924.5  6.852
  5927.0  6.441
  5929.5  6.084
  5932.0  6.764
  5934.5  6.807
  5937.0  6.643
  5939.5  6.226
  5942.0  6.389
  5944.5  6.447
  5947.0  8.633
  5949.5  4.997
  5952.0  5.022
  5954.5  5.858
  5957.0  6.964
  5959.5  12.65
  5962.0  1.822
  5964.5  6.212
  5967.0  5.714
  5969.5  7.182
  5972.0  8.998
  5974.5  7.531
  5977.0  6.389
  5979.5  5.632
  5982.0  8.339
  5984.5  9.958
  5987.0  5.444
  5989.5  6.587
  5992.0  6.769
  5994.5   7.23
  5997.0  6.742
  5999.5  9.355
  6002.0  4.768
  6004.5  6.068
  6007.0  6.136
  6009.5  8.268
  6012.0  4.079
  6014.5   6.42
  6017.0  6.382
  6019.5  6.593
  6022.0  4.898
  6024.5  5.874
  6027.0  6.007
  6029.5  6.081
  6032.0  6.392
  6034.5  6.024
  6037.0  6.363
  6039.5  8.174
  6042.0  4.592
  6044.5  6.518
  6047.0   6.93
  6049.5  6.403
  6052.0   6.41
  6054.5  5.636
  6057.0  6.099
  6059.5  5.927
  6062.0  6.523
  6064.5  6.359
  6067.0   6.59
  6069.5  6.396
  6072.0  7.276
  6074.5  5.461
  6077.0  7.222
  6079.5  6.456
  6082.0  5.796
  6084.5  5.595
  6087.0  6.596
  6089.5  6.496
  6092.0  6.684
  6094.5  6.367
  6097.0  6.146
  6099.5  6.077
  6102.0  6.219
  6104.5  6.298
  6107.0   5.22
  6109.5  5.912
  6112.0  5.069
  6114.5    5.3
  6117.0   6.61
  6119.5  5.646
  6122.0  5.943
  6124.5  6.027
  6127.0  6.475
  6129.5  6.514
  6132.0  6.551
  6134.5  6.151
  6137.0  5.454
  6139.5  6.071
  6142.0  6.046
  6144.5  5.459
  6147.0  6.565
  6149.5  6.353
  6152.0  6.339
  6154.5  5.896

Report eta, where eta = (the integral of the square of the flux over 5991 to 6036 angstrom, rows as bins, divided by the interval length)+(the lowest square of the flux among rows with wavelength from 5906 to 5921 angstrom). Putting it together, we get 66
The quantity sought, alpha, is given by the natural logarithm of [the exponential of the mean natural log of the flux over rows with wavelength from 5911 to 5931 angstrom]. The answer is 1.869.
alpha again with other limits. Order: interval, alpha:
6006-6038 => 1.799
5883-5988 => 1.843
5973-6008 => 1.915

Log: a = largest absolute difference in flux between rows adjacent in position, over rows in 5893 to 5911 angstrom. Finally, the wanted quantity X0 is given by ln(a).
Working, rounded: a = 1.7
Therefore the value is 0.6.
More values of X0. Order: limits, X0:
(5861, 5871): -1.0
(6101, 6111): 0.1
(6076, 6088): 0.0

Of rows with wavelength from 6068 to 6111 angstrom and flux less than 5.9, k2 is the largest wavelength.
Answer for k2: 6107.0 angstrom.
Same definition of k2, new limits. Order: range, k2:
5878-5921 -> 5914.5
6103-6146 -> 6144.5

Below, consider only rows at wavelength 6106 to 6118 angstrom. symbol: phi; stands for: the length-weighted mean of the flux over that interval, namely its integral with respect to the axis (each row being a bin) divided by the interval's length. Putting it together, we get 5.6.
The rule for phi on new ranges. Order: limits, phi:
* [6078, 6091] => 6.2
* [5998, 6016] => 6.4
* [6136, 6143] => 5.9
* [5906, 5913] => 6.7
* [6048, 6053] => 6.4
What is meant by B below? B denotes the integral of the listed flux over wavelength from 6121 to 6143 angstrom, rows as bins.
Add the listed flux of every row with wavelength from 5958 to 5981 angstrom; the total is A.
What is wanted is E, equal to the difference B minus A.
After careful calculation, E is 73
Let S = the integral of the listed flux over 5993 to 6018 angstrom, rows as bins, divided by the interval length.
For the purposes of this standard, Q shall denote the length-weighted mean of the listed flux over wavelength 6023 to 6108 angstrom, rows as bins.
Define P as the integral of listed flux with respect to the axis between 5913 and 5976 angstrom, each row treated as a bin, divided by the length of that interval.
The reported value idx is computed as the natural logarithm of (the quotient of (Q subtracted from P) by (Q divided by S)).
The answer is -0.65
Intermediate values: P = 6.77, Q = 6.27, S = 6.55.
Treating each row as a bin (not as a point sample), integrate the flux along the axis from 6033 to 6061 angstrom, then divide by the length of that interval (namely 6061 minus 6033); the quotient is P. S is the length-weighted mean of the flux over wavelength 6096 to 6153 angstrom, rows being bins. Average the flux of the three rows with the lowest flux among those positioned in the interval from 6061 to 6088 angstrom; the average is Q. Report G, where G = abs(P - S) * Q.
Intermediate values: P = 6.3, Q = 5.6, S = 6.0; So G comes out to 1.5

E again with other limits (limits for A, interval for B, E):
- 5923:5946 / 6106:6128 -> 69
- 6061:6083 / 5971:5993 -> 102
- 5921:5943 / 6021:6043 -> 78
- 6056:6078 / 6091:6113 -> 74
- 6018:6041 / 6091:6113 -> 76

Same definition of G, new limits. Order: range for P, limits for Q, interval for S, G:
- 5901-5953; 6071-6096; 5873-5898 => 6.2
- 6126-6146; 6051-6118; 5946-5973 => 3.1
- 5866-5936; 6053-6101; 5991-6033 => 0.4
